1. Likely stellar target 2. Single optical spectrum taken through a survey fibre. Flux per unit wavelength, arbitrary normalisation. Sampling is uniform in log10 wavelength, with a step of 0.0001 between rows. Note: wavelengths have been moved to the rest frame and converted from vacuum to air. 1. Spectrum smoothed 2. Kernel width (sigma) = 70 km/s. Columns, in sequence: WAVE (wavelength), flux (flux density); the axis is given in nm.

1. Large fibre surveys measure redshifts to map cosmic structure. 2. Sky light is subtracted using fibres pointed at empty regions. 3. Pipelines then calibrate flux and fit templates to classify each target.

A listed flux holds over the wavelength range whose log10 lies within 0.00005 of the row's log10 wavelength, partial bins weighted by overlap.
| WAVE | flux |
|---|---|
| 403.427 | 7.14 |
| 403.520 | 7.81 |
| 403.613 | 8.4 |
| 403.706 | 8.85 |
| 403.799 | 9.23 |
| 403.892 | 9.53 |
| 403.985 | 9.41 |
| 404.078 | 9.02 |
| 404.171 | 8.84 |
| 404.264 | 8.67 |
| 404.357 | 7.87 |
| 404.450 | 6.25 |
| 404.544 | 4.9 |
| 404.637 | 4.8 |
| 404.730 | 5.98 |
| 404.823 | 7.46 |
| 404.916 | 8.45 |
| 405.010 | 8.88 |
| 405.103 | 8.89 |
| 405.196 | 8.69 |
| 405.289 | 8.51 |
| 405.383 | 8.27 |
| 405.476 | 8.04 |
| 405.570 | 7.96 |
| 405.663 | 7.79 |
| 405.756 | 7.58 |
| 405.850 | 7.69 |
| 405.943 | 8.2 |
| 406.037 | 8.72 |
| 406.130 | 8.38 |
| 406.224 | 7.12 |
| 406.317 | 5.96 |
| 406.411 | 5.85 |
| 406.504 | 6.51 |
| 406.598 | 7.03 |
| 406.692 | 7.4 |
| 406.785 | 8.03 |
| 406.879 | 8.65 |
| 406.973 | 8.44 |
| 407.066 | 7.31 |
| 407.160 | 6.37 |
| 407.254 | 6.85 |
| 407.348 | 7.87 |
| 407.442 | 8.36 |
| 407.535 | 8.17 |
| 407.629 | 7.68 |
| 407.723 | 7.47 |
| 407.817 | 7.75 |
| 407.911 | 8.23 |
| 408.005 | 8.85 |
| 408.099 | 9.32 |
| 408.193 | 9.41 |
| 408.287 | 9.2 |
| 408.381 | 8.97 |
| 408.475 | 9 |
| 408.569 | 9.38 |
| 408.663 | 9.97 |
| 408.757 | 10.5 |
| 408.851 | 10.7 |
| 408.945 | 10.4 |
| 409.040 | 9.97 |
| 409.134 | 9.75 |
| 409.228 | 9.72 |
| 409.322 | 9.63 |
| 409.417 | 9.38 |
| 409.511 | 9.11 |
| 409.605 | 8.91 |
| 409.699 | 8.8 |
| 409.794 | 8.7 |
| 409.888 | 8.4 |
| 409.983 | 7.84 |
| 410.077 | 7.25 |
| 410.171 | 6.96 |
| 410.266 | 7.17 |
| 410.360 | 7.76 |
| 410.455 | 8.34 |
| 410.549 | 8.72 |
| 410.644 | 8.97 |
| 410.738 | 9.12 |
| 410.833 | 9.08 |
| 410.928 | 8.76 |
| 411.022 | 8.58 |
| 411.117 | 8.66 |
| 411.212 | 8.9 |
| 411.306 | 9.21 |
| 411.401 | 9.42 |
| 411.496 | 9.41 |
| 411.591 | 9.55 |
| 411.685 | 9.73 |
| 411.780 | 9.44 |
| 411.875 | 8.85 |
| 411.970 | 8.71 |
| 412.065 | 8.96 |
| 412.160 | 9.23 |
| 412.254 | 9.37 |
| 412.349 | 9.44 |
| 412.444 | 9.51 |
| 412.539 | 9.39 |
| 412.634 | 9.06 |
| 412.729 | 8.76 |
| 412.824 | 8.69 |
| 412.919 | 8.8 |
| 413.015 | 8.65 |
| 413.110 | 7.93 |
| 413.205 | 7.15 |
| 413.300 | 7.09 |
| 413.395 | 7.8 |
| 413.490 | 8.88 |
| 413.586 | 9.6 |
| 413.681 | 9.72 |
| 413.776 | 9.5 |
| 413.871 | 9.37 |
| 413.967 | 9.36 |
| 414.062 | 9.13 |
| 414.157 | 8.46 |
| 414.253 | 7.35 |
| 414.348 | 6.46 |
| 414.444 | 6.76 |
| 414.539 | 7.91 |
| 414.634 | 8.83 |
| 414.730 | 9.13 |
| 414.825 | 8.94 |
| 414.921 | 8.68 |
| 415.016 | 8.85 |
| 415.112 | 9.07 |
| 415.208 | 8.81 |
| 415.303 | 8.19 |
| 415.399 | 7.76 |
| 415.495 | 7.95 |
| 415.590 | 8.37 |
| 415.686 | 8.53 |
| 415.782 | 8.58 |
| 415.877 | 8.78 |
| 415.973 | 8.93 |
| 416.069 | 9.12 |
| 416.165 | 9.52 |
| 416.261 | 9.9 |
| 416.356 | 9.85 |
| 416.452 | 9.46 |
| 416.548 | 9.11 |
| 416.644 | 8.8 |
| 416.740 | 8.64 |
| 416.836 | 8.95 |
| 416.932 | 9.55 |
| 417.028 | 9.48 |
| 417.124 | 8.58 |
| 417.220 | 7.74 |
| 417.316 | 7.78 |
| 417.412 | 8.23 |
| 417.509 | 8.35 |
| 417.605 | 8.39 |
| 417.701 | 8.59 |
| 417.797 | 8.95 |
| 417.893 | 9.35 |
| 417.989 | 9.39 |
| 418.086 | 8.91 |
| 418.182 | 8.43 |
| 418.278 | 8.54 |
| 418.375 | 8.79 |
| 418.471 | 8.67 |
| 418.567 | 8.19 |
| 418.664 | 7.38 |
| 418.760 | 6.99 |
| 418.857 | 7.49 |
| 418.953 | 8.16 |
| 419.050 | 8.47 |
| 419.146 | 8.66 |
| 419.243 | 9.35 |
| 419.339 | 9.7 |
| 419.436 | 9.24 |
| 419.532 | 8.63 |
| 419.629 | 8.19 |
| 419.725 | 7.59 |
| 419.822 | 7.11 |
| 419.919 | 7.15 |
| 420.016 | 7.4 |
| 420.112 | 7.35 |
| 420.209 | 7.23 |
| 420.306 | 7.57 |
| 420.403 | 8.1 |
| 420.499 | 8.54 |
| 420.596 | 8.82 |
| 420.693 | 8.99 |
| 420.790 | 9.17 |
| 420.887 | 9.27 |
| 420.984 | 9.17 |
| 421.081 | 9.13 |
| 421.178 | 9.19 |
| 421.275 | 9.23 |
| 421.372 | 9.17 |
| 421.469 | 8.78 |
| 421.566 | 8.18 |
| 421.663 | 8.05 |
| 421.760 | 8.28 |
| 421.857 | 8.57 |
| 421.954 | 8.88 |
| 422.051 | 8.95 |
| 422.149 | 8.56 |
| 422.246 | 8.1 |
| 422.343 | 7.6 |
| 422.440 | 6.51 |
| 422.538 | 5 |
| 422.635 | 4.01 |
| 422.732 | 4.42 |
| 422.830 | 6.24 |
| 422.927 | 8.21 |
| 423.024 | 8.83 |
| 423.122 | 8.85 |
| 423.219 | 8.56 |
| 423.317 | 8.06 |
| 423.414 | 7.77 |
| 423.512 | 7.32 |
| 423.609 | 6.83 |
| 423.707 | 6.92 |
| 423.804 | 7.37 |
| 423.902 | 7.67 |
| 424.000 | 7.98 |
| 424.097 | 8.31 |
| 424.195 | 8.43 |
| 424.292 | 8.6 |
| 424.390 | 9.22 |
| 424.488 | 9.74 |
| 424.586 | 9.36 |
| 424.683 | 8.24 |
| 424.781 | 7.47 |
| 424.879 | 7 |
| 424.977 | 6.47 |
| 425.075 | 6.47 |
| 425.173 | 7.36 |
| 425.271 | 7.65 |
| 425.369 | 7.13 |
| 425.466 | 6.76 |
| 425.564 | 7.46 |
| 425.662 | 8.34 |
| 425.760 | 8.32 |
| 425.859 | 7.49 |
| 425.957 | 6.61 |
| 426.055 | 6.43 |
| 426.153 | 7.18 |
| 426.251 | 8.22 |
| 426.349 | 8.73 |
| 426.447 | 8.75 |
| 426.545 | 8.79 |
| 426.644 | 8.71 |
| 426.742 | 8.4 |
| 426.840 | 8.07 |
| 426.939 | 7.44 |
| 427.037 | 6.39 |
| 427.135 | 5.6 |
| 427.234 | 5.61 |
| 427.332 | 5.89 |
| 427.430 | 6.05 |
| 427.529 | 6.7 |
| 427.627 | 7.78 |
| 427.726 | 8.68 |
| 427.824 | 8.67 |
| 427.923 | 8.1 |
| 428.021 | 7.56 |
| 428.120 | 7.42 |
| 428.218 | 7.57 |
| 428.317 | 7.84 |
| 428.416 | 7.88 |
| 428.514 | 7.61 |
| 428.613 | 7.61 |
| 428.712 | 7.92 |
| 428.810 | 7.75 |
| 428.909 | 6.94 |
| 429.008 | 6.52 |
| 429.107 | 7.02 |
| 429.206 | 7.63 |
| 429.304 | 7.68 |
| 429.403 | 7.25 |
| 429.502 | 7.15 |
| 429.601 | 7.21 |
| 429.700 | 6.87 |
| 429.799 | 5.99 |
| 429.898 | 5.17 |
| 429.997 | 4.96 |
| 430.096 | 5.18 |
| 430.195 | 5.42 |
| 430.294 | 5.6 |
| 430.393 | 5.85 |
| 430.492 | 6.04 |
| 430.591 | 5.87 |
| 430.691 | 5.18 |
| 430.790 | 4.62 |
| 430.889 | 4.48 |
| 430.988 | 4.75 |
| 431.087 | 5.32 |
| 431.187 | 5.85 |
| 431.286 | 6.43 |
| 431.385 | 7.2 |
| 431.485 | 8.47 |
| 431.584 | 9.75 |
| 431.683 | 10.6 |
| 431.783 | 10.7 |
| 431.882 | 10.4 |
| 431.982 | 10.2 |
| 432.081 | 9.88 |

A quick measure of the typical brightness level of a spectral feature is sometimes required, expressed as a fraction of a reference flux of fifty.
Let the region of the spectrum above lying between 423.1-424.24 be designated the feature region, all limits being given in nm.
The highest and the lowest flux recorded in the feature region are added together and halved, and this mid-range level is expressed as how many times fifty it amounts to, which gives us 0.157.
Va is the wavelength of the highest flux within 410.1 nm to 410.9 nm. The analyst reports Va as 410.738 nm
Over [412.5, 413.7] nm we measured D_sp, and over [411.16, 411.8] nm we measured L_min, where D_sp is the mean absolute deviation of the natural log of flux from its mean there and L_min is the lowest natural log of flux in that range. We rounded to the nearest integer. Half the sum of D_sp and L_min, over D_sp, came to 14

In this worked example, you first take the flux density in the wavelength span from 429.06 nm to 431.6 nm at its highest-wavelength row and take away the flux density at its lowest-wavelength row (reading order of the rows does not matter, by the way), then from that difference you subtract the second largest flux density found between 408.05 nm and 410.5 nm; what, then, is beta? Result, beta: -7.8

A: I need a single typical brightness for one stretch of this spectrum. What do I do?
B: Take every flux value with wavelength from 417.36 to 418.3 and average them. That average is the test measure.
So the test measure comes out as 8.7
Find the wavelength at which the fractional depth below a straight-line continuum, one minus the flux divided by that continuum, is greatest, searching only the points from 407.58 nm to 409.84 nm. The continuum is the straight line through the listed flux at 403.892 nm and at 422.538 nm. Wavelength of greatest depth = 407.723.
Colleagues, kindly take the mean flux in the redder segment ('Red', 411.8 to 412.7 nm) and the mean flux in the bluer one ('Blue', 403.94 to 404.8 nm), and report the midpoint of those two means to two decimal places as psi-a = 8.24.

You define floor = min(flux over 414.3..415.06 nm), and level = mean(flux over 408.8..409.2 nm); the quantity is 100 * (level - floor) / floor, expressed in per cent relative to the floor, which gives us 58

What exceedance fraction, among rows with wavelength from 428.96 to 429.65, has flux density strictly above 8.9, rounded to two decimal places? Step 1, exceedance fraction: 0.00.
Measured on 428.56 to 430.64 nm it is 0.00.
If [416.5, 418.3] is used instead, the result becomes 0.42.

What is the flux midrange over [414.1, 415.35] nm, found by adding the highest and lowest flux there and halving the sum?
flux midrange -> 7.8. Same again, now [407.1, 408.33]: 7.9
